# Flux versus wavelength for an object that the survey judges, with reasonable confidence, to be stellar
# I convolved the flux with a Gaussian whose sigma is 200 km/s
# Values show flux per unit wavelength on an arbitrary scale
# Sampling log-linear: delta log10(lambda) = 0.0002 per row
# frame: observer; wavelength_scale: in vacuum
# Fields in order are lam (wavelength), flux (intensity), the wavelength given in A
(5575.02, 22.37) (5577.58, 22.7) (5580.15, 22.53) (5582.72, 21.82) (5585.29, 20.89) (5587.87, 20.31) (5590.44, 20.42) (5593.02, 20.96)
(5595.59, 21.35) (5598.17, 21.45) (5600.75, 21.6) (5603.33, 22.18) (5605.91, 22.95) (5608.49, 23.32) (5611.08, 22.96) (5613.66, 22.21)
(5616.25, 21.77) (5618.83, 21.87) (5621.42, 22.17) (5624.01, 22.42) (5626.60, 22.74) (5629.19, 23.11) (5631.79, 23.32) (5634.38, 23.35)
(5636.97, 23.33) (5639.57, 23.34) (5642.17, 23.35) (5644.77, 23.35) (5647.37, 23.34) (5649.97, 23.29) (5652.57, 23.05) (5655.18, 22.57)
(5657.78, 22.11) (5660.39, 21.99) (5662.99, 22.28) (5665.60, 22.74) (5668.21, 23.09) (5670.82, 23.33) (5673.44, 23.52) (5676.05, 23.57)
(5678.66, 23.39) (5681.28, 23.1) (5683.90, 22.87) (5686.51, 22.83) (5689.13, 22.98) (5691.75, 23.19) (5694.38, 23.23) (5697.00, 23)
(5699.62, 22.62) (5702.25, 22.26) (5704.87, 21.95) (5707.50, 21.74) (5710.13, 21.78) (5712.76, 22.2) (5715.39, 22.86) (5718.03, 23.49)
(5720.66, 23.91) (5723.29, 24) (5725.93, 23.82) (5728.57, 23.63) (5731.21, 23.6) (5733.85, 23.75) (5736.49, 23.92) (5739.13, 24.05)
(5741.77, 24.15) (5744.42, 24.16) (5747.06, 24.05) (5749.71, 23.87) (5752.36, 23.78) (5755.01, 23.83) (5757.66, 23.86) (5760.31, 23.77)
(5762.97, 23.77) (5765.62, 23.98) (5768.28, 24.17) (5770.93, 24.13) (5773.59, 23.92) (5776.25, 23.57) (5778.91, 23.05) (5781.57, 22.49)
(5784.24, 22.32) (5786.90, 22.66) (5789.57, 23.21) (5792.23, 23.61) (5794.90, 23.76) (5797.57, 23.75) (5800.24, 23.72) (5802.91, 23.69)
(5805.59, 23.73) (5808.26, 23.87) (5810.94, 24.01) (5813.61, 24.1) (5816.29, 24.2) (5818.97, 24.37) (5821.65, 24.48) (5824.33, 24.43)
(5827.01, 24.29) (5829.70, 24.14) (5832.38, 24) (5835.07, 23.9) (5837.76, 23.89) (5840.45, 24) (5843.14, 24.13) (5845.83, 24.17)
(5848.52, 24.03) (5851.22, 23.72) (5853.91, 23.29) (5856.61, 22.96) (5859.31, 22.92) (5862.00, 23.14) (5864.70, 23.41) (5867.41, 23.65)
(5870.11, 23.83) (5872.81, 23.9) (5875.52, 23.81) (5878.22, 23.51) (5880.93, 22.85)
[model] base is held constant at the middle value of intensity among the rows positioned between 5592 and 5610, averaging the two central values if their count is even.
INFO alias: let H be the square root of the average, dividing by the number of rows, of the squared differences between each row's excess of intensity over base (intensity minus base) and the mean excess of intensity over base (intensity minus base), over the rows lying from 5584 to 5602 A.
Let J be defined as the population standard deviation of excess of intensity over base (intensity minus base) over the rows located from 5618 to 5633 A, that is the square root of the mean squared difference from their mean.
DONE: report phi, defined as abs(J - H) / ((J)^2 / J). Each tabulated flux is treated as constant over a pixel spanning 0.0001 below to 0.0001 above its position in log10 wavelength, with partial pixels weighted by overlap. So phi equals 0.1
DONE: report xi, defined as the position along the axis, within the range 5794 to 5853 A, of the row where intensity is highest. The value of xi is 5821.65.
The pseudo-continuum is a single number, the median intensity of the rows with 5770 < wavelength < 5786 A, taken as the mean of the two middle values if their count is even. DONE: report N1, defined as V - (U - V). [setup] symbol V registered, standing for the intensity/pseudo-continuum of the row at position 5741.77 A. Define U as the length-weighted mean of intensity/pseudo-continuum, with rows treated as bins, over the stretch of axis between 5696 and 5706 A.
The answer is 1.11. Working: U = 0.96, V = 1.04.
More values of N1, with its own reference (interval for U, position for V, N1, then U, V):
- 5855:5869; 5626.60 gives 0.95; 1.00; 0.98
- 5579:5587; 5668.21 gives 1.05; 0.93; 0.99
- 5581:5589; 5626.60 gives 1.05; 0.90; 0.98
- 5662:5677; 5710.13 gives 0.88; 0.99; 0.93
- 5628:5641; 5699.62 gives 0.94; 1.00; 0.97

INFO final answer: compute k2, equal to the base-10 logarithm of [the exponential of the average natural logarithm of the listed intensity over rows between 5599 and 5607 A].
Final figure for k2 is 1.35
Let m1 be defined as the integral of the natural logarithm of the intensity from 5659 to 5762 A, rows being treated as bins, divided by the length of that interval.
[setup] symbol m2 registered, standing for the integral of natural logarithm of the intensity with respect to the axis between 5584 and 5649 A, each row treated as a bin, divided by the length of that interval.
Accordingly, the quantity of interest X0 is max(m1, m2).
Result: 3.15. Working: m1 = 3.15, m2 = 3.10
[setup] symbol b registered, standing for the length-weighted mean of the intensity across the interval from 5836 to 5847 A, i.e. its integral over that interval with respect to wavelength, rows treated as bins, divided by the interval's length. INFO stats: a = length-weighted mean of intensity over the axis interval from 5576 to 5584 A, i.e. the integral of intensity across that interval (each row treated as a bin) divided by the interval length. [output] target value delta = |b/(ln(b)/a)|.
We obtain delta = 169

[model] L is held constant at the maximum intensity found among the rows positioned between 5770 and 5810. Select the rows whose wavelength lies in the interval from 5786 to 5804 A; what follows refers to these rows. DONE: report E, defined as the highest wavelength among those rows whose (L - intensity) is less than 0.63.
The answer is 5802.91 A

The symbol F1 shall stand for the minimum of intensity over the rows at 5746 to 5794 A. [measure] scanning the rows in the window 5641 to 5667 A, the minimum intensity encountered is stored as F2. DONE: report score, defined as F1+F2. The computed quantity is 44.3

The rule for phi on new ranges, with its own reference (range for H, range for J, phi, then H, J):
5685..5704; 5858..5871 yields 0.0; 0.3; 0.33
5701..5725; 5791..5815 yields 4.7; 0.9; 0.15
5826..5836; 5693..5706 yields 0.7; 0.1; 0.47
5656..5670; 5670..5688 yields 0.5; 0.4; 0.28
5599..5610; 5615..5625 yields 1.6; 0.7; 0.26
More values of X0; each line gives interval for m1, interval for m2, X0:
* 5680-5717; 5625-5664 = 3.13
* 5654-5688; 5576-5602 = 3.13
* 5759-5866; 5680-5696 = 3.17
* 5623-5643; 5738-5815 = 3.16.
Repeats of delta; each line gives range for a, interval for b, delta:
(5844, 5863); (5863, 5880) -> 176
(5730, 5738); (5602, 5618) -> 172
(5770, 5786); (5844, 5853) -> 175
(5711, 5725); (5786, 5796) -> 172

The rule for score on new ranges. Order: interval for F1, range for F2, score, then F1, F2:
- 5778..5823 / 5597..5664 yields 43.8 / 22.32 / 21.45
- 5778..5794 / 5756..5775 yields 46.1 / 22.32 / 23.77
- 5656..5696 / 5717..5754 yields 45.5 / 21.99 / 23.49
